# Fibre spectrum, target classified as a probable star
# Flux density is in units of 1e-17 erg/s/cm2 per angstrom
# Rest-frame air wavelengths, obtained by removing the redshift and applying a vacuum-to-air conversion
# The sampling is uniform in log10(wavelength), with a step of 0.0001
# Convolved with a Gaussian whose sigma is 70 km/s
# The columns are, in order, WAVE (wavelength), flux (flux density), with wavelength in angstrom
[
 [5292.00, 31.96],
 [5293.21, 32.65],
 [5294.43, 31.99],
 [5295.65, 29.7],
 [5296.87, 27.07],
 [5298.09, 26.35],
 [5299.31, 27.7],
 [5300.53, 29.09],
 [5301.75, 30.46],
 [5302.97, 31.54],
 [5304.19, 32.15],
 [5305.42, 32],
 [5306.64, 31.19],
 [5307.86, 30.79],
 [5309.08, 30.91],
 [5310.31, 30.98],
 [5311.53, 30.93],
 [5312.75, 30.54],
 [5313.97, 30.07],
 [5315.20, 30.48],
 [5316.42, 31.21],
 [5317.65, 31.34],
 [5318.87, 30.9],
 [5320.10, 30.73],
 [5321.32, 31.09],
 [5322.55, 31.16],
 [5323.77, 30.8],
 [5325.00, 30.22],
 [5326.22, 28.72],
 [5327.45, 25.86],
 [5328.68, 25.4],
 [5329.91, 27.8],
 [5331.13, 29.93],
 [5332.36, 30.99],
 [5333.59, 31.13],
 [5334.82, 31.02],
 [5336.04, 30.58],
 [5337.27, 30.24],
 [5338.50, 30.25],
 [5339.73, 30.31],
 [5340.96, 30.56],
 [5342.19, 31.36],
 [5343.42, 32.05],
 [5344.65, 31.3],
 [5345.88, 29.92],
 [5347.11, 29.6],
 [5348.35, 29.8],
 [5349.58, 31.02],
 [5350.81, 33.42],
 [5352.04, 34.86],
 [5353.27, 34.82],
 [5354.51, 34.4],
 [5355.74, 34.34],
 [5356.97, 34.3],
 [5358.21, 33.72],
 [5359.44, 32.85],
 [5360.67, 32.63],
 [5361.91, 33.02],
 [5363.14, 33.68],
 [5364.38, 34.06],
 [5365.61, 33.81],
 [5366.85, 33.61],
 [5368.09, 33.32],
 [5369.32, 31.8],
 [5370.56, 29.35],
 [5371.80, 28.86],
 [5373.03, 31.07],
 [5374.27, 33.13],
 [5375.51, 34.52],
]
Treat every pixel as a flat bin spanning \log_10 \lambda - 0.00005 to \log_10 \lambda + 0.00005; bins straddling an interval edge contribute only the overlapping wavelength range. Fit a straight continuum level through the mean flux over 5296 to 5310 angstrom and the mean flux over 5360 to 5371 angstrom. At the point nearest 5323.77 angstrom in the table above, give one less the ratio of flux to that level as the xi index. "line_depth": 0.003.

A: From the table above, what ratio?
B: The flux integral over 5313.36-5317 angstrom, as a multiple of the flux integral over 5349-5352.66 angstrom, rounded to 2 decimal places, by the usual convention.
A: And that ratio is 0.92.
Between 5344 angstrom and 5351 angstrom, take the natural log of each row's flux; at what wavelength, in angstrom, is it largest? 5350.81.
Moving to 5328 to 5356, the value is 5352.04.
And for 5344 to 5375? 5352.04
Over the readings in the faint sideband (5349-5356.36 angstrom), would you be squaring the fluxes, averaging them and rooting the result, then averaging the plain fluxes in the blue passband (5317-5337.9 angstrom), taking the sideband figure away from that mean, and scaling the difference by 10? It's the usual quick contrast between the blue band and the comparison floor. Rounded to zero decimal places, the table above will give -40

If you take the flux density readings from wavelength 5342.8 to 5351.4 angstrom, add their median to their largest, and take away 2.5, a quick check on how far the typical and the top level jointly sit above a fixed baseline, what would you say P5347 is 62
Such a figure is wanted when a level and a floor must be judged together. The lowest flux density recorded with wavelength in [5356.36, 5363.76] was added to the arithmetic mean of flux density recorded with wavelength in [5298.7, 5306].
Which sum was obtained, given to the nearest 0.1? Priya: 63.1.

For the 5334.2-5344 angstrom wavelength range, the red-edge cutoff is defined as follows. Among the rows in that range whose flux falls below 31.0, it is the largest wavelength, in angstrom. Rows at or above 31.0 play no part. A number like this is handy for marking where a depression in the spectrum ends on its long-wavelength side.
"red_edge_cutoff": 5340.96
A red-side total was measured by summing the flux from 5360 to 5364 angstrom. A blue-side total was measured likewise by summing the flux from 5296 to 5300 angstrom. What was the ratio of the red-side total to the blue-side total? 1.22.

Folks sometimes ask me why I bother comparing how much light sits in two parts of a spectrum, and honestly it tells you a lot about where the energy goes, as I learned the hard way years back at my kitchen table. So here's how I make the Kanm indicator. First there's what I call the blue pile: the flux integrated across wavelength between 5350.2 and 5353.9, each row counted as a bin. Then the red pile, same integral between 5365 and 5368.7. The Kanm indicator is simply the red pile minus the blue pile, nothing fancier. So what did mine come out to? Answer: -3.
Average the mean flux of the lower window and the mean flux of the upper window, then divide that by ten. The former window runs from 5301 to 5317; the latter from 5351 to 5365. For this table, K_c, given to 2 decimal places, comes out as 3.24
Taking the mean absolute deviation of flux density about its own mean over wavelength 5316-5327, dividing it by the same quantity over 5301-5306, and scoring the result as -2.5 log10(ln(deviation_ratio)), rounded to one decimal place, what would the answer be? 6.4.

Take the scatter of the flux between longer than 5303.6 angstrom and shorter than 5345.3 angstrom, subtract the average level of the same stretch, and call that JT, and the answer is -29.0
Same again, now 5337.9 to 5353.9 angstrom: -29.7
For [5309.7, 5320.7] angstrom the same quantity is -30.4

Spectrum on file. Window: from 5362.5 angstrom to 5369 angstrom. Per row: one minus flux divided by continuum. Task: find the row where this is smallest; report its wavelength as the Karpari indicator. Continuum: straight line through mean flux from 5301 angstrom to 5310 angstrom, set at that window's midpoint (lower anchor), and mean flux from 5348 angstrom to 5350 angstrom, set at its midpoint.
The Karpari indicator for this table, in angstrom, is 5364.38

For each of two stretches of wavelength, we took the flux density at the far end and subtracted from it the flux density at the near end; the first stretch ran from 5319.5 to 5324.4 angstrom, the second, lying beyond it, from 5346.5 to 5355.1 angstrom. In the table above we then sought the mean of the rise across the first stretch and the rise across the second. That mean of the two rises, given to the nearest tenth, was 2.4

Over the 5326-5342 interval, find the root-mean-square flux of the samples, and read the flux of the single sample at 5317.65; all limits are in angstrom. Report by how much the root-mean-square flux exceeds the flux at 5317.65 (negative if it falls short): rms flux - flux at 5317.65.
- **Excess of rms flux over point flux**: -2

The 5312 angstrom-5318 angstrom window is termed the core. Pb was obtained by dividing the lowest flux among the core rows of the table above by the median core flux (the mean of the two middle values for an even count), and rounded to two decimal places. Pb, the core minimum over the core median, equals 0.98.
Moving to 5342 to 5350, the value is 0.95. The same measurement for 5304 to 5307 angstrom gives 0.97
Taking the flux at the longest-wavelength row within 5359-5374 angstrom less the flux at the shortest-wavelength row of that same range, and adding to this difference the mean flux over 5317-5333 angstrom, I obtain 27.8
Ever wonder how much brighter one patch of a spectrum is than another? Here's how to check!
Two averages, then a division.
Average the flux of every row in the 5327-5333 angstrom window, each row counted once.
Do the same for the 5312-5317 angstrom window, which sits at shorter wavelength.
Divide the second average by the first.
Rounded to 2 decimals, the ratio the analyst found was 1.09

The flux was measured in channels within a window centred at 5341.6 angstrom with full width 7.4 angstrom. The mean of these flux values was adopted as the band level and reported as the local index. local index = 31.0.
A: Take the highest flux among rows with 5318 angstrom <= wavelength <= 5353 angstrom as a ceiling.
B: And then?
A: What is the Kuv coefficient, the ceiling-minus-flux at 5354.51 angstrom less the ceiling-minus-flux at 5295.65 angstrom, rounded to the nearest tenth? -4.7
